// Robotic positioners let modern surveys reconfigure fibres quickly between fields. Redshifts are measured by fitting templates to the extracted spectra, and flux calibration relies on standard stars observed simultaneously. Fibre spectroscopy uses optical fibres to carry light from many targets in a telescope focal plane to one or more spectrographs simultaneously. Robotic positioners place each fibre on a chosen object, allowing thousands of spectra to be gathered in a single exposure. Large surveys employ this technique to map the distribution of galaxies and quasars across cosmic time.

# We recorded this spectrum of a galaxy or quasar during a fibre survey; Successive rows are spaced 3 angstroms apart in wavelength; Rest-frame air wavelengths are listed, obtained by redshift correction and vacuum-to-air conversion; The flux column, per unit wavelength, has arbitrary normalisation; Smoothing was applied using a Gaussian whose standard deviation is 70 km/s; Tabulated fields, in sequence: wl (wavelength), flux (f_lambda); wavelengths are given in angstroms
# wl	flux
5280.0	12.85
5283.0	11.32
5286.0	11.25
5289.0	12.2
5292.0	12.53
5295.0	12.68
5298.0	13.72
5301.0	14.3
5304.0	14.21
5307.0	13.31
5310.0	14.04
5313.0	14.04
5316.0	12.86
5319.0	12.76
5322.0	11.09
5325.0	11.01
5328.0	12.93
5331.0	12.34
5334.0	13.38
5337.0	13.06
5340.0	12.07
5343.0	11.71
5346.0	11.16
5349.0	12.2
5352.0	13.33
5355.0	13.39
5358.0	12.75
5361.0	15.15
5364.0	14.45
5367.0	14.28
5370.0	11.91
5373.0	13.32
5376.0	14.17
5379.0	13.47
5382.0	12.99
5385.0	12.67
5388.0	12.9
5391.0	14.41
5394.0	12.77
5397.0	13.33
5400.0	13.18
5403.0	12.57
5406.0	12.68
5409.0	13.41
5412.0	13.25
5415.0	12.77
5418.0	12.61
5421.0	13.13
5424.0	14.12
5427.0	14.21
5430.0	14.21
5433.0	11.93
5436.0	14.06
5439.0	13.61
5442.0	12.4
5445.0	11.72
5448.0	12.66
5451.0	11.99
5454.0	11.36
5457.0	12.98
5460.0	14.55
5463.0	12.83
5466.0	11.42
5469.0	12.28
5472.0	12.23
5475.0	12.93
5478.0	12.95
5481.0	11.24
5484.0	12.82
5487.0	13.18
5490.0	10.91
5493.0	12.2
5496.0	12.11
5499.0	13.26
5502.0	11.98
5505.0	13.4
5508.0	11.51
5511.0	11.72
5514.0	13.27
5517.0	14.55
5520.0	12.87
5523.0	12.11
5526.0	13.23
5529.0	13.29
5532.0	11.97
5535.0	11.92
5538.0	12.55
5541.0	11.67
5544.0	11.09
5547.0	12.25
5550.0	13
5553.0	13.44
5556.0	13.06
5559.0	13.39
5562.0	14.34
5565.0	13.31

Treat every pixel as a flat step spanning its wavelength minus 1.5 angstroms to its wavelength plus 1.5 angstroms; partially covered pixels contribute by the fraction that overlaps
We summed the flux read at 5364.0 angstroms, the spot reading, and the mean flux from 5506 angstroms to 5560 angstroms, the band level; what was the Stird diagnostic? 27.1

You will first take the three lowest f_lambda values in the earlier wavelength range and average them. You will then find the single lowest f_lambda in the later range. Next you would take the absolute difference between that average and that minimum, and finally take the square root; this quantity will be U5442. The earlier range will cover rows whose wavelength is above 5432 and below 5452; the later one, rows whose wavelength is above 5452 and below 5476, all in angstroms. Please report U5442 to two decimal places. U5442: 0.72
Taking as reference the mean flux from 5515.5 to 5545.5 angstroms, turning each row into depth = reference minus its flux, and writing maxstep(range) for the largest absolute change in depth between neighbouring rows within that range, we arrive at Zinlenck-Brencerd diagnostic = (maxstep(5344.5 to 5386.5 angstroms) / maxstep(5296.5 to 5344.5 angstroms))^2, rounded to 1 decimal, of 1.6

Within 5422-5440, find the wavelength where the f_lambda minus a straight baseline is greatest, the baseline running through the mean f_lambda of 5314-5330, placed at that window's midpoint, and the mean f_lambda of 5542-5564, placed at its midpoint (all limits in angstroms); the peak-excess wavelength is 5427.0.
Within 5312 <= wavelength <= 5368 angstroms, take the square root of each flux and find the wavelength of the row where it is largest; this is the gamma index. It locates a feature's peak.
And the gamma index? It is 5361.0 angstroms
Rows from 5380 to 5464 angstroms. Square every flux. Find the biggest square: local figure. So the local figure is 212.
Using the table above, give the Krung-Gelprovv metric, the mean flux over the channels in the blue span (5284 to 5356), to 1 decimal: 12.7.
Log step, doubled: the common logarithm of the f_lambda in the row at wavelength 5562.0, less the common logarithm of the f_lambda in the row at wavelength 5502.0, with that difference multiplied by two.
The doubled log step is 0.16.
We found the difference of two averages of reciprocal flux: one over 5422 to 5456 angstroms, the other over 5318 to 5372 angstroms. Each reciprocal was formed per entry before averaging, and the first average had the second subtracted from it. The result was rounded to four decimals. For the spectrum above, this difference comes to -0.0014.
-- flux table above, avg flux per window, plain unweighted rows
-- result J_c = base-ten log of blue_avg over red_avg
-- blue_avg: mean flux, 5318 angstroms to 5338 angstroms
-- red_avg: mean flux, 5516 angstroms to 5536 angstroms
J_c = -0.017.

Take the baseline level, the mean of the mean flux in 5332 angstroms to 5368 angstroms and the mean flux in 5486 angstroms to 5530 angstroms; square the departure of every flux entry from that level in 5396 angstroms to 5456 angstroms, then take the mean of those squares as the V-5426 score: 0.69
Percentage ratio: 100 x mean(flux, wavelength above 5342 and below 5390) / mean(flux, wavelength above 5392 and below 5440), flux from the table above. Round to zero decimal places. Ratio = 99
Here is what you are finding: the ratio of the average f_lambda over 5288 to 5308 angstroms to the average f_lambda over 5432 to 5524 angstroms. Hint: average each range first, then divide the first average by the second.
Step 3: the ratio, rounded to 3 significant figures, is 1.06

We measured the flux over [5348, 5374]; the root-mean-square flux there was 13.5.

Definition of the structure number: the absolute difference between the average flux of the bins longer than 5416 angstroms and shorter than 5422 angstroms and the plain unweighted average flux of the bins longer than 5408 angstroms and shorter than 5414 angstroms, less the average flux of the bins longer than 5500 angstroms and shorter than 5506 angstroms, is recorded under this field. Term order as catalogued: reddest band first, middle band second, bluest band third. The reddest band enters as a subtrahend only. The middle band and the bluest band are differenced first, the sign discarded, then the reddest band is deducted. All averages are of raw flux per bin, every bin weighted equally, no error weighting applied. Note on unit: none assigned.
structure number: -12.2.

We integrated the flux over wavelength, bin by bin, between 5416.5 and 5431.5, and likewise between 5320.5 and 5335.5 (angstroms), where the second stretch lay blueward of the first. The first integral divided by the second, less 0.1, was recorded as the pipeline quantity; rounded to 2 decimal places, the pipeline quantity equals 1.02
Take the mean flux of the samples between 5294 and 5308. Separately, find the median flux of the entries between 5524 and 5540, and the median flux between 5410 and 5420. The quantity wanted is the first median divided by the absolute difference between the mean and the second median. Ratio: 14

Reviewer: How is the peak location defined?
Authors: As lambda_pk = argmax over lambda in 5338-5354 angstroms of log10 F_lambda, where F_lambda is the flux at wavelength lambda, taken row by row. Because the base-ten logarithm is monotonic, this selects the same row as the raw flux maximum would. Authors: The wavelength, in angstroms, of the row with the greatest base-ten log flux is 5352.0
